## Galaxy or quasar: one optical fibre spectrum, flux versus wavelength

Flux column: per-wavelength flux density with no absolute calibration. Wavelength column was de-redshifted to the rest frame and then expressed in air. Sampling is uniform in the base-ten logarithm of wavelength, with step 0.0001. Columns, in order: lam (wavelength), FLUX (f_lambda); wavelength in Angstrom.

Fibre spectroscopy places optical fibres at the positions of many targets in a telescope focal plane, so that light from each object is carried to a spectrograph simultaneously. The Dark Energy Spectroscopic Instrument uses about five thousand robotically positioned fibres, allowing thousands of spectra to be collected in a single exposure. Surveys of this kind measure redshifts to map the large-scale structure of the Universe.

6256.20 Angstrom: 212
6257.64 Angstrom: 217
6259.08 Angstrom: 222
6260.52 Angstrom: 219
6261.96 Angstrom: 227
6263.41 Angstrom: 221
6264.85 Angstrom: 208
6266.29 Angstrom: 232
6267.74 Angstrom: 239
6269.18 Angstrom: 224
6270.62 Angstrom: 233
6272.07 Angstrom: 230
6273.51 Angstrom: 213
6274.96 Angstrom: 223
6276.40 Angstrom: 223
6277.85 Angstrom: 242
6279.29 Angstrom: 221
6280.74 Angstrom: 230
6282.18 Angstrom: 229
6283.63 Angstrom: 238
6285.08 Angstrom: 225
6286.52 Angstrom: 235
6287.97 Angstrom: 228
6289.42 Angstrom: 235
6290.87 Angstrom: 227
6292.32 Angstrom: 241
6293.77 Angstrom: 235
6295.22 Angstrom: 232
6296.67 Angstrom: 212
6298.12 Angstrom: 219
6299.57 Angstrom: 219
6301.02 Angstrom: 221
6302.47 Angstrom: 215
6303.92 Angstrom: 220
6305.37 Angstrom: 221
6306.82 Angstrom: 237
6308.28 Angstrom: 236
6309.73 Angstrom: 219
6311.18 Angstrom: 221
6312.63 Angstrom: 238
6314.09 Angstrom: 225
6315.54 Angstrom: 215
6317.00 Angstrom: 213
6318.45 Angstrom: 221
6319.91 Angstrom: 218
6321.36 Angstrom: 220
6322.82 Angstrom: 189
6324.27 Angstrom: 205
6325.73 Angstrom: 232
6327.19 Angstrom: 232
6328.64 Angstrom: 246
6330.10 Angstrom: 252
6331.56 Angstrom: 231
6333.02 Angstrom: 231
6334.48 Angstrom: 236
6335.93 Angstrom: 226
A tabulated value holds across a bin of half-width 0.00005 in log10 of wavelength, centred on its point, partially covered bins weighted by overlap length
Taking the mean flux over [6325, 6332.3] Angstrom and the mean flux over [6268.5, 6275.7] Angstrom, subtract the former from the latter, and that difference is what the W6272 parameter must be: -14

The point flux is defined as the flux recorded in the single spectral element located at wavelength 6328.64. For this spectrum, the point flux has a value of 246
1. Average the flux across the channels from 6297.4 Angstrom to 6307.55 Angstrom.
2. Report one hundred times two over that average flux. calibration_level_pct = 0.902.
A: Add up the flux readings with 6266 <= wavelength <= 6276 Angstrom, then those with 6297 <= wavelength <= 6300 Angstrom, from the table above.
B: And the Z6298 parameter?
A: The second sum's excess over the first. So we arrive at -1156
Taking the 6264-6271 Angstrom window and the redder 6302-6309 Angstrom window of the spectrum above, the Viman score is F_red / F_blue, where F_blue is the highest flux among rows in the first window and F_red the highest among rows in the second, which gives 0.99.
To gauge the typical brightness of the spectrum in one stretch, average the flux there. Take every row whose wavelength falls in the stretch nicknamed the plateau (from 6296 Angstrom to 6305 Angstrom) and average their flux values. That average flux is 218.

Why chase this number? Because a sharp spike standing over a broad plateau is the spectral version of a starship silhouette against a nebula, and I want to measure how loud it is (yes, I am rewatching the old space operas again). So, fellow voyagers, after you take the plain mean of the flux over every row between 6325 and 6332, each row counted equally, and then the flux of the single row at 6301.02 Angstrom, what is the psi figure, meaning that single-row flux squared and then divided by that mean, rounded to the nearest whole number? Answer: 205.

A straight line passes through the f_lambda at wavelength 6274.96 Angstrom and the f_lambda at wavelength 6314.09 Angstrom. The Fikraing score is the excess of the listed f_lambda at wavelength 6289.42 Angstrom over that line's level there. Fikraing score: 11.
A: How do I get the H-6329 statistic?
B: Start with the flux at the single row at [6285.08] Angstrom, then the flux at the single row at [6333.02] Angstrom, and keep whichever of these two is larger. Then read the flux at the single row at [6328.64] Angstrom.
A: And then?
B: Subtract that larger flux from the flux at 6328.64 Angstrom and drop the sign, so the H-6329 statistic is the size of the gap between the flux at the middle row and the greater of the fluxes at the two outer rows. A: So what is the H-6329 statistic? 15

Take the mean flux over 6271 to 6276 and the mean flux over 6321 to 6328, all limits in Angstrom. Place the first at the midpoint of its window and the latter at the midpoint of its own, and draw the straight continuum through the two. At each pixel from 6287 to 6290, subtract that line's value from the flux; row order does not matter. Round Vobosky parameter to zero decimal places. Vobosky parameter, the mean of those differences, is 11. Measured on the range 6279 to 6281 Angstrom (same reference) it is 4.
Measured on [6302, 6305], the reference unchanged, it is -1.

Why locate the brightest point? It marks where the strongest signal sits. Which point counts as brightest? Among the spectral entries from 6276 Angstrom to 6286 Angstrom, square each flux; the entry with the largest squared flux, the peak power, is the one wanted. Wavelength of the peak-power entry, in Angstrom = 6277.85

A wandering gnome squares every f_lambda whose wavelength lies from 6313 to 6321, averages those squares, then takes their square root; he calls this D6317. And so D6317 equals 218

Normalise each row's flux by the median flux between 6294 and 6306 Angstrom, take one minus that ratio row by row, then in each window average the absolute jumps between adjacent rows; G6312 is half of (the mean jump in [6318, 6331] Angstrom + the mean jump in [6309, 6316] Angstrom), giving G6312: 0.052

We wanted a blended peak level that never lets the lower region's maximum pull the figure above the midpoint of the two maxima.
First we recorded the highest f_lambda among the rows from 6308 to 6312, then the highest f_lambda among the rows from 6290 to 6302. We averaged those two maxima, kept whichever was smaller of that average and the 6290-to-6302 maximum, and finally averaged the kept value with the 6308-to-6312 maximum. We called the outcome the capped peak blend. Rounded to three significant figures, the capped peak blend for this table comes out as 237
